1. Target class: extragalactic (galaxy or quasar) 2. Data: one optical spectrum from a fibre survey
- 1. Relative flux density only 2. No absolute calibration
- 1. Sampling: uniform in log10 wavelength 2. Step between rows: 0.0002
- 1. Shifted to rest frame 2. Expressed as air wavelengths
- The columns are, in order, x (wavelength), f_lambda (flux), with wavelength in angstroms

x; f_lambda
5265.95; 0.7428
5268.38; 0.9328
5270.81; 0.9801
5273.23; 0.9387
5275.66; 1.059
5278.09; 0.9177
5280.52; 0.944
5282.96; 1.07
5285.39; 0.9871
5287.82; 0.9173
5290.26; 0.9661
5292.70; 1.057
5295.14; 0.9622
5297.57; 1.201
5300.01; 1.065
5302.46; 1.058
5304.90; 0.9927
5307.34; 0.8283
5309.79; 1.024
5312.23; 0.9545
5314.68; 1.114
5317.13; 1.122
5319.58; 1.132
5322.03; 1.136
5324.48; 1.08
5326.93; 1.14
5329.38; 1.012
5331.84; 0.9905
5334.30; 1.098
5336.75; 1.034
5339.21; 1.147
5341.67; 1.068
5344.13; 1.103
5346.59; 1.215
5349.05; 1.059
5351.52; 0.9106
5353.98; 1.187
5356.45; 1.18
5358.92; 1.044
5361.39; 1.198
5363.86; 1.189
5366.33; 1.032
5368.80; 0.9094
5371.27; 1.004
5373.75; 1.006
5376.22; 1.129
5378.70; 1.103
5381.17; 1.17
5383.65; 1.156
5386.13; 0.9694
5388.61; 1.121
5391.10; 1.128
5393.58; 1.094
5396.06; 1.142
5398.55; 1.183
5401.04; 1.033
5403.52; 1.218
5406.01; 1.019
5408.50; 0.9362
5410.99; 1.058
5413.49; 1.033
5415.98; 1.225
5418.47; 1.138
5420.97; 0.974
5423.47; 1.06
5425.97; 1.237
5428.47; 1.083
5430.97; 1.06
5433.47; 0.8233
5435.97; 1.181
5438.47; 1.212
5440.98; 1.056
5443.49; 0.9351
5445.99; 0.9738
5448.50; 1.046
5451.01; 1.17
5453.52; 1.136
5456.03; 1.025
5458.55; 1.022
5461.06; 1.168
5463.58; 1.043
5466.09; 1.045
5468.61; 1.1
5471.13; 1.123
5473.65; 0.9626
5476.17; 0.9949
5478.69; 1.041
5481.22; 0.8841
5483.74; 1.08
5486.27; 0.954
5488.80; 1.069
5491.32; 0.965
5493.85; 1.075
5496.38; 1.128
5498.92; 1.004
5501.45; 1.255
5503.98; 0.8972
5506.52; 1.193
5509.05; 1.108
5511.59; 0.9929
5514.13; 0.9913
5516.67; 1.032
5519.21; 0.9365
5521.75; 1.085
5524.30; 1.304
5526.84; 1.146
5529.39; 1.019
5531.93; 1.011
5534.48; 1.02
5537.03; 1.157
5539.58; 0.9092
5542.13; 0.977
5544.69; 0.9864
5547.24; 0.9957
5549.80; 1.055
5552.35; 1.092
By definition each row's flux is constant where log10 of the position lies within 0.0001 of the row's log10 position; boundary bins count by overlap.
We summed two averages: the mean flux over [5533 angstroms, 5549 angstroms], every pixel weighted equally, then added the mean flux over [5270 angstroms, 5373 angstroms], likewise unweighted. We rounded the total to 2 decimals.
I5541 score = 2.06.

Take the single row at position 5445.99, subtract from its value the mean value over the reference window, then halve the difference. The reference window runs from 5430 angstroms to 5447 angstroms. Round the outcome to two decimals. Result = -0.03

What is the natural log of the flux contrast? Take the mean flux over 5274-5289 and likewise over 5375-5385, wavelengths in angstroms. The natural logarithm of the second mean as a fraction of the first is 0.148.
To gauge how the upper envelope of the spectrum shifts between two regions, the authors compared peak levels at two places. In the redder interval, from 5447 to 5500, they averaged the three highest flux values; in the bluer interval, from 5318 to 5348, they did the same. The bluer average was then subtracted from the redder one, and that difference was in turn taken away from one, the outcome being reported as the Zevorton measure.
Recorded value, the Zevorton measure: 1.01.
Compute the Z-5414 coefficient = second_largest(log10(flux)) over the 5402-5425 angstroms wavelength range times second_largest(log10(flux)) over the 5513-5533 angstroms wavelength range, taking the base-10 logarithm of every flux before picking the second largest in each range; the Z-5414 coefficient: 0.0051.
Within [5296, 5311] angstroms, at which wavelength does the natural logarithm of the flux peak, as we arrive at 5297.57 angstroms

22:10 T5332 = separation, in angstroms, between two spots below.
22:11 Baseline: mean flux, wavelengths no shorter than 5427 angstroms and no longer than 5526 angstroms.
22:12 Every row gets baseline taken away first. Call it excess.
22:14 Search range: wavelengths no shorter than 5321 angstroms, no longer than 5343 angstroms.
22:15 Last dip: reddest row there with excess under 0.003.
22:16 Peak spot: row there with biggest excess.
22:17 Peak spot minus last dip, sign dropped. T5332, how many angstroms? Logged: 2.5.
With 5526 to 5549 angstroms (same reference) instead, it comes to 10.2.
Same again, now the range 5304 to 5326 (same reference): 9.8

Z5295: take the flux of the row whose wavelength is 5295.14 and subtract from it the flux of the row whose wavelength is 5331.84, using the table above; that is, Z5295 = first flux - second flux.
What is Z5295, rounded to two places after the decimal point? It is -0.03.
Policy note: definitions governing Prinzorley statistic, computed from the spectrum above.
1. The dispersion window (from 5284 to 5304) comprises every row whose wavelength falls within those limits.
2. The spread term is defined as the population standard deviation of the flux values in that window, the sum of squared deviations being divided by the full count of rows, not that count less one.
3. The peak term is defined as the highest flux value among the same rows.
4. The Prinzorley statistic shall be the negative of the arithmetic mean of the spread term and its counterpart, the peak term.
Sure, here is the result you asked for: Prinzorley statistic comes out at -0.642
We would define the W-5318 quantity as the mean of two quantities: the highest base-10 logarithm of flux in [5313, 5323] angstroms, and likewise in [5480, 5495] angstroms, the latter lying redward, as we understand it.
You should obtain 0.044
